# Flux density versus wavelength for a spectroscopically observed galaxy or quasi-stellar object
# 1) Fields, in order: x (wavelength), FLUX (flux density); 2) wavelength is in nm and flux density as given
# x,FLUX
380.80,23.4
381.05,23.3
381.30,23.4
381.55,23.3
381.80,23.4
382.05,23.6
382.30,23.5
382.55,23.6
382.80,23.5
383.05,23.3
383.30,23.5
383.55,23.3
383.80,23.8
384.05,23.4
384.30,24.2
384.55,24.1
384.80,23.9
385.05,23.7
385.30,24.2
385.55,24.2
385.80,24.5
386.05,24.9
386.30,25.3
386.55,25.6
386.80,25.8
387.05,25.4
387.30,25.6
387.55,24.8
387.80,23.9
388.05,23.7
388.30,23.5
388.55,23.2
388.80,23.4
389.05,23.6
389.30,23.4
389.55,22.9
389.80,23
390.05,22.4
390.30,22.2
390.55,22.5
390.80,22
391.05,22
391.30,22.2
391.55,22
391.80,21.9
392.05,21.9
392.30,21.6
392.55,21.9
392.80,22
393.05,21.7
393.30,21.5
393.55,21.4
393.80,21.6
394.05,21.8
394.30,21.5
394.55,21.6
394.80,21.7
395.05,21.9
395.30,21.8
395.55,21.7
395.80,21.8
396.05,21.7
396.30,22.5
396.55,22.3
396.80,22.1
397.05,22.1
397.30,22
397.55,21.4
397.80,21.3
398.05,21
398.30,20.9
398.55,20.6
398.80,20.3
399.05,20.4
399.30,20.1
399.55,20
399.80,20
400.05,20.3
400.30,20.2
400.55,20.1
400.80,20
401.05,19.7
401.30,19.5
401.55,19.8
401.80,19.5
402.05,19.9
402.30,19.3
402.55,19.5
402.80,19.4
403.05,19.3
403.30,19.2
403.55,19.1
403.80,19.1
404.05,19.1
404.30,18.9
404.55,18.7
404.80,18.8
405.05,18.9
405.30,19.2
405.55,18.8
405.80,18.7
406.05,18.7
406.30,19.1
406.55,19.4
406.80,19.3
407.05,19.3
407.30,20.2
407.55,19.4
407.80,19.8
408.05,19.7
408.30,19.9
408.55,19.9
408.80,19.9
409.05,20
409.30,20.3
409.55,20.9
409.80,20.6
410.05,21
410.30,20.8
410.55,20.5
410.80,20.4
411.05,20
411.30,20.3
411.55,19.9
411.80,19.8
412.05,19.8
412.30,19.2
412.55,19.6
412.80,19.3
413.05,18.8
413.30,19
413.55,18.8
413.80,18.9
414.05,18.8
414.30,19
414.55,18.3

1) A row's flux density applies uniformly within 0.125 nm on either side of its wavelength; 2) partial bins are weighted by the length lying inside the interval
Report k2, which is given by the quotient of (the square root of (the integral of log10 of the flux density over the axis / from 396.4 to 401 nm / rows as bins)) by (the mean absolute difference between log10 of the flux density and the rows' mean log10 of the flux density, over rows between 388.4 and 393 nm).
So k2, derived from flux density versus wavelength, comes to 238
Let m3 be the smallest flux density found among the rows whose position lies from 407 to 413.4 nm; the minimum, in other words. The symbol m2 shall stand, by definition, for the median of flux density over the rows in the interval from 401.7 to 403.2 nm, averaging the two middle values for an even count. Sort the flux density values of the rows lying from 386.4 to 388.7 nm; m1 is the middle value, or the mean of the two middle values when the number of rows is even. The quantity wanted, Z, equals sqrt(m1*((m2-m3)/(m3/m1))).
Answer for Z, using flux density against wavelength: 4.6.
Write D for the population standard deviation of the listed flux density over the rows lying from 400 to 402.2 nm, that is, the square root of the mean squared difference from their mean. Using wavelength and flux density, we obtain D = 0.27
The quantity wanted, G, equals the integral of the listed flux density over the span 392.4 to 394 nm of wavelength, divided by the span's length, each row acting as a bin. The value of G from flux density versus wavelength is 21.7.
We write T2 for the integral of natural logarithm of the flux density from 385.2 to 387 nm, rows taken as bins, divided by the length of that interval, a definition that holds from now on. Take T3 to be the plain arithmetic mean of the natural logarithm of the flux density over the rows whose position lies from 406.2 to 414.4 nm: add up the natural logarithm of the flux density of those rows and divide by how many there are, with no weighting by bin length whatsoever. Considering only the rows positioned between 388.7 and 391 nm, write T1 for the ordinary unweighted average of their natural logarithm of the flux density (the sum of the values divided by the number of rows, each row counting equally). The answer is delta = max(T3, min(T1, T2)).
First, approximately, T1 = 3.13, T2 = 3.22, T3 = 2.98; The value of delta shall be 3.13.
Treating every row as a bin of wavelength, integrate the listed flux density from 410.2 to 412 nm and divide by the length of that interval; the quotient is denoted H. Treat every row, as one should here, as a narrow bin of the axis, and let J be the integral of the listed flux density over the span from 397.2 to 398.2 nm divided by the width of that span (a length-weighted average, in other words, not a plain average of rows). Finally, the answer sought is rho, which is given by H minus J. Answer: -1.2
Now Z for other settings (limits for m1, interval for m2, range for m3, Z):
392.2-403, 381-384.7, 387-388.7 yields 2.4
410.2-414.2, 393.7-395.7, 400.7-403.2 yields 6.9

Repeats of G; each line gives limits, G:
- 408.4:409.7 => 20.2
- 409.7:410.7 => 20.7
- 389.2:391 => 22.6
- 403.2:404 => 19.1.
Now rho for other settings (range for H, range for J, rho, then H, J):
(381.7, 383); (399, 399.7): 3.4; 23.5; 20.1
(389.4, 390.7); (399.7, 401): 2.5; 22.6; 20.1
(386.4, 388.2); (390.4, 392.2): 2.9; 25.0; 22.1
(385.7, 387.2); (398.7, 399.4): 5.0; 25.3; 20.3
